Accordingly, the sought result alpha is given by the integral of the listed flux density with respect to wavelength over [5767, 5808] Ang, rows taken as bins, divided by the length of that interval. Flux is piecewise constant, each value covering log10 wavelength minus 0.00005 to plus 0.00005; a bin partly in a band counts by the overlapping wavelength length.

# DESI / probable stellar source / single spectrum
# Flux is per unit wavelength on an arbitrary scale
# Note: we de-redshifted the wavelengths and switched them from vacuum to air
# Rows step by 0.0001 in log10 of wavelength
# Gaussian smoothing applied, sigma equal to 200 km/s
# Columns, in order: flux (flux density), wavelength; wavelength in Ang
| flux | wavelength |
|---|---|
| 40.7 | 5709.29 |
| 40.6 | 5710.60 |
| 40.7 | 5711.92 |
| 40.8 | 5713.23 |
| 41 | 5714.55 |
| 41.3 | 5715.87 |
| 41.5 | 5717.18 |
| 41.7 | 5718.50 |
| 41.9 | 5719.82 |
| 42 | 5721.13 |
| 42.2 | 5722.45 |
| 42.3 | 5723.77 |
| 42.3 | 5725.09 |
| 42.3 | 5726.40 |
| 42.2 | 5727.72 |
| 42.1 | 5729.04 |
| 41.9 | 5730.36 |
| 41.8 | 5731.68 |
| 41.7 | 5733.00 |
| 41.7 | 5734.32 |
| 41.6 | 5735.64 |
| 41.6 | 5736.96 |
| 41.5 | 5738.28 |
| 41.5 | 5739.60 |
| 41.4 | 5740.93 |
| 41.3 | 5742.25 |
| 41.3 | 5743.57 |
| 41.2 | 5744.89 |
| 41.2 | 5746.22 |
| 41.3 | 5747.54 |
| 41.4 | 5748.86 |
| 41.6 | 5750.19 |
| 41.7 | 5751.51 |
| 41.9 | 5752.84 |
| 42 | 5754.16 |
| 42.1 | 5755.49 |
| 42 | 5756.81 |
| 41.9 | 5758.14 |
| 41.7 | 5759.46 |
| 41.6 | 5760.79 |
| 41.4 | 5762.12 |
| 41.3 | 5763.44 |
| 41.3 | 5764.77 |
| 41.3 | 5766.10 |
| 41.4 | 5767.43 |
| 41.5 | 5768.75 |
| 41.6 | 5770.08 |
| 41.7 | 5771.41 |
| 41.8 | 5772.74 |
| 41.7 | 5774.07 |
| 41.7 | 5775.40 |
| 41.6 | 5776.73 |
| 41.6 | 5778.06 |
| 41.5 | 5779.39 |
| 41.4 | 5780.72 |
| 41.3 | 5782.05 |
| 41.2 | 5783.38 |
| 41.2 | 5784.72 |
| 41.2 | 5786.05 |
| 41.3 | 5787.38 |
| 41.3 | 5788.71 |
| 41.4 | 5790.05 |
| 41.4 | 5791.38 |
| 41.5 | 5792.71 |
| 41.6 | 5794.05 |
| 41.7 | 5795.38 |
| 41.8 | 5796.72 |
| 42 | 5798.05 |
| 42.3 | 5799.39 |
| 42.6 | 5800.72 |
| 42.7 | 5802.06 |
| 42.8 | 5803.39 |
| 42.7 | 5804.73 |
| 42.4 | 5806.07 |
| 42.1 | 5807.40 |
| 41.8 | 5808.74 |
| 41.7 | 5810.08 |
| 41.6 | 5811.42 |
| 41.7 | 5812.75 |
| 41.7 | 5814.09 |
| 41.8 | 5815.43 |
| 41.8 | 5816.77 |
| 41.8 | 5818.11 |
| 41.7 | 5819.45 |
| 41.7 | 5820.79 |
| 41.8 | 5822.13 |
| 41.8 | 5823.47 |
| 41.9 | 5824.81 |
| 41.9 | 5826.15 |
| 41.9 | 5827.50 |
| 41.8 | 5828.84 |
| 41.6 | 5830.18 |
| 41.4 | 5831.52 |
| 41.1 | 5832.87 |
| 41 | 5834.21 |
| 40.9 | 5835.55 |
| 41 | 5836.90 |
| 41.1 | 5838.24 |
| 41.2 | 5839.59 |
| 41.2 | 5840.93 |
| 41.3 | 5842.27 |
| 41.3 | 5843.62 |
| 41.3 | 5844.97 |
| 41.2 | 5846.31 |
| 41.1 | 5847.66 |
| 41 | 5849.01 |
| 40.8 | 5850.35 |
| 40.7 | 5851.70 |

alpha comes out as 41.8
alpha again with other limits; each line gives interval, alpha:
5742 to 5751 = 41.3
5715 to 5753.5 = 41.7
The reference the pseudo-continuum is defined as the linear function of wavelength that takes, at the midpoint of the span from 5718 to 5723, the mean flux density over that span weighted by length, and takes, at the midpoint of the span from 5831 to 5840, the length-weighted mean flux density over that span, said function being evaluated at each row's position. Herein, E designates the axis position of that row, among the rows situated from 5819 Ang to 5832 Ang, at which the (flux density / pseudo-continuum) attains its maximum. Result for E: 5827.50 Ang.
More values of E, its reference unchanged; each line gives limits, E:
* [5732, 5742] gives 5734.32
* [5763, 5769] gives 5768.75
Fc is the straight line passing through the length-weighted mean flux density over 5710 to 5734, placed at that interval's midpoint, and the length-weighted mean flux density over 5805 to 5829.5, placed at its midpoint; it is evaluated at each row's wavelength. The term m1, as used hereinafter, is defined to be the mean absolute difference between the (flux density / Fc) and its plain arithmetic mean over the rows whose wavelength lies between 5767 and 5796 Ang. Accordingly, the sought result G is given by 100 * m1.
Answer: 0.38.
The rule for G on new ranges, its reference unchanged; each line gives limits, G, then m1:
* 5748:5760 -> 0.44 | 0.0044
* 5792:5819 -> 0.86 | 0.0086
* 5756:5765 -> 0.56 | 0.0056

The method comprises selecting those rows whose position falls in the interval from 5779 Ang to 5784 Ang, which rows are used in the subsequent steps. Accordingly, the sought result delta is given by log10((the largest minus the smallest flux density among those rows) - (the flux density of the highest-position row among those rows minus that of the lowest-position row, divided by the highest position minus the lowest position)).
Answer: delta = -0.43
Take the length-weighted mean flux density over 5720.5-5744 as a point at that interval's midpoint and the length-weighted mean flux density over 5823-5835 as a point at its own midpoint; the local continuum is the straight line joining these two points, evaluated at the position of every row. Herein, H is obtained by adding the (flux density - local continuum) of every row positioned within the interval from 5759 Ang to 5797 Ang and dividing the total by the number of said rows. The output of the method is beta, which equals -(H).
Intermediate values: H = -0.23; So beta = 0.23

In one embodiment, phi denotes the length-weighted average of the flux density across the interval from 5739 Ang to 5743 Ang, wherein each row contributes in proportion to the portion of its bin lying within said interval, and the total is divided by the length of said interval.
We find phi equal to 41.4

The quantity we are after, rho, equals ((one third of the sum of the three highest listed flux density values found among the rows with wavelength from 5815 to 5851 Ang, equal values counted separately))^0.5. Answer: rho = 6.47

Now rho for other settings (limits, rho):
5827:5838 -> 6.46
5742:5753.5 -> 6.46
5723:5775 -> 6.50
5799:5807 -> 6.54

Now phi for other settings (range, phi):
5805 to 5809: 42.2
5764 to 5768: 41.3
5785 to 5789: 41.3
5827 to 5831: 41.8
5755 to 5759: 42.1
